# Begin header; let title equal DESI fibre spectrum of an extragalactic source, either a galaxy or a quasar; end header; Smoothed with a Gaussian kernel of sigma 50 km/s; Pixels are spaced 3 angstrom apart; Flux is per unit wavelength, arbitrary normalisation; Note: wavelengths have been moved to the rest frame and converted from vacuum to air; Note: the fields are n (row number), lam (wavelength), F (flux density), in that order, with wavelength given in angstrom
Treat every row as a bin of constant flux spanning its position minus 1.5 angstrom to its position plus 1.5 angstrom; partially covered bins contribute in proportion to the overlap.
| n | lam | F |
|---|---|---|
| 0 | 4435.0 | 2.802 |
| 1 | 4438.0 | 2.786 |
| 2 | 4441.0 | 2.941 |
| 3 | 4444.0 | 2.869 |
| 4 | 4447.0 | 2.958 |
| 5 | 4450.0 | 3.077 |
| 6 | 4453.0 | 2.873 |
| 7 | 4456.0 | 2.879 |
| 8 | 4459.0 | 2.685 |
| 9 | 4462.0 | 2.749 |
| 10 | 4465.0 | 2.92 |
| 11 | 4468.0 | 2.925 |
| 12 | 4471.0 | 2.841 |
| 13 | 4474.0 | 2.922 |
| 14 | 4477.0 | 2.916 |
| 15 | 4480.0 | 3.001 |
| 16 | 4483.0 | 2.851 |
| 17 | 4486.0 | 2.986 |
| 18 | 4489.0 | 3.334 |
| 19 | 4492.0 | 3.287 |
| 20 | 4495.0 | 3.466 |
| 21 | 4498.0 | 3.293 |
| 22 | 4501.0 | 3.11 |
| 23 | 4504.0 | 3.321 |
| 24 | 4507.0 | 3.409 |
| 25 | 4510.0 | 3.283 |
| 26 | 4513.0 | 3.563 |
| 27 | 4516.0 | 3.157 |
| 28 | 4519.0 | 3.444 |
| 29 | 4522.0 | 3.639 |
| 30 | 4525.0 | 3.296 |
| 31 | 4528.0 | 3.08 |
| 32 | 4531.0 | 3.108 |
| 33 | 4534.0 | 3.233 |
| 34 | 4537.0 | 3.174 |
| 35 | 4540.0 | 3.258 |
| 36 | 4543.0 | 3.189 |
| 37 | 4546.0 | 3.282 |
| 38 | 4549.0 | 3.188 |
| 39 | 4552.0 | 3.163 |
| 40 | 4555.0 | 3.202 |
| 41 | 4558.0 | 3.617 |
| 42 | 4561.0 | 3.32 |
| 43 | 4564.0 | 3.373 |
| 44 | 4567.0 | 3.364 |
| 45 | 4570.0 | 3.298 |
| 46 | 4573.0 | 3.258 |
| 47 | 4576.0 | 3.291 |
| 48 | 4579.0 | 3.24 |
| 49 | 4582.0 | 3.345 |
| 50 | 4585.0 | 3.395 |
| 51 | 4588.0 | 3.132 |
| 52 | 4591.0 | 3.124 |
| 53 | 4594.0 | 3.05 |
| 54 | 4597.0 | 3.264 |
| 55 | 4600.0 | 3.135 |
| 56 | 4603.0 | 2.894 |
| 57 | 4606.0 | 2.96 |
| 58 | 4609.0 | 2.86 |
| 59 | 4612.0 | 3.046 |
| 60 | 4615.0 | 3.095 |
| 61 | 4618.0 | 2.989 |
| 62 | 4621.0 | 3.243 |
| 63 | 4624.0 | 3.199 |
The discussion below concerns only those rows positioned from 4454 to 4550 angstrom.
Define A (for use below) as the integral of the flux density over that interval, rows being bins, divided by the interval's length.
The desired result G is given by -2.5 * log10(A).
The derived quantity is -1.25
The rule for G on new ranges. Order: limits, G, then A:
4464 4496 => -1.21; 3.04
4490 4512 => -1.30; 3.32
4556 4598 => -1.29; 3.29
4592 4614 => -1.20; 3.03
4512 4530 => -1.31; 3.35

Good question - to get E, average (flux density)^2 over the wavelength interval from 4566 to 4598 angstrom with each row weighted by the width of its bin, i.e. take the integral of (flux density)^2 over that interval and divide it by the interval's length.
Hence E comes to 10.6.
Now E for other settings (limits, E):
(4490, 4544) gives 10.9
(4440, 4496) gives 8.8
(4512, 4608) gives 10.6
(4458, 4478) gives 8.2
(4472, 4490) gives 8.9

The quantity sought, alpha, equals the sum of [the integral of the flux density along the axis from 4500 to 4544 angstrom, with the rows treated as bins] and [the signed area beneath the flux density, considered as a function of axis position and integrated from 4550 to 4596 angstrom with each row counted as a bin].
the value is 295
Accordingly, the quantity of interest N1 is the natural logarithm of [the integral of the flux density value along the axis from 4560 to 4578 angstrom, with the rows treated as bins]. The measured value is 4.1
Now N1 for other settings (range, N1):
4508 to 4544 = 4.8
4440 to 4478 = 4.7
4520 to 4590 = 5.4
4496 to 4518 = 4.3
